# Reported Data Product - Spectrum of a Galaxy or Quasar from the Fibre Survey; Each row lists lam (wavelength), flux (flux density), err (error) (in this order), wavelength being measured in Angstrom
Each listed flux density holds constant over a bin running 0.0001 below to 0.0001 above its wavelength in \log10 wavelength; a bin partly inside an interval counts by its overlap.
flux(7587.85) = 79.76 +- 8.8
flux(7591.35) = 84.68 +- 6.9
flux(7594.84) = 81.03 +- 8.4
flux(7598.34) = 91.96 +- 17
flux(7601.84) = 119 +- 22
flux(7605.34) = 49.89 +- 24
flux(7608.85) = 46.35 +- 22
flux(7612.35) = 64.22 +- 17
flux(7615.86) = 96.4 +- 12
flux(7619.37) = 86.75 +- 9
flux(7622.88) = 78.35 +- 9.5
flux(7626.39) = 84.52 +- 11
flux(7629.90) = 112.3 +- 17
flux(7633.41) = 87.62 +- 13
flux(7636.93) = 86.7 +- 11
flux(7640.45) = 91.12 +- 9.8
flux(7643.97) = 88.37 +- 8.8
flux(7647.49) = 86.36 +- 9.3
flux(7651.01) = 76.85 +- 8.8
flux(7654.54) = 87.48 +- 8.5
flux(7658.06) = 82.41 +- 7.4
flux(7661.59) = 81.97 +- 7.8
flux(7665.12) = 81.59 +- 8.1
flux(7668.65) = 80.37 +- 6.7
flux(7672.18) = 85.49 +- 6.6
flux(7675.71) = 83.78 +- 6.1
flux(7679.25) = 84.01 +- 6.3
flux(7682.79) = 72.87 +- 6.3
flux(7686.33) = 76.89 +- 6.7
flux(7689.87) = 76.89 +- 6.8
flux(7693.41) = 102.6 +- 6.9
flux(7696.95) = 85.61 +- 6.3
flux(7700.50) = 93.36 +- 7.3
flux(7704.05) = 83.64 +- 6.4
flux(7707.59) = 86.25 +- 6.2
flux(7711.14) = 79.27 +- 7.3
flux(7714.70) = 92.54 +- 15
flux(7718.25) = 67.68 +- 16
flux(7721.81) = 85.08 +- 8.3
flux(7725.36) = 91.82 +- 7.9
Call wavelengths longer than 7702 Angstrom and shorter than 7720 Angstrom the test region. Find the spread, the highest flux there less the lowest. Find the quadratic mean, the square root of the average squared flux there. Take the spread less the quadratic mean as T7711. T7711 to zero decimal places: -57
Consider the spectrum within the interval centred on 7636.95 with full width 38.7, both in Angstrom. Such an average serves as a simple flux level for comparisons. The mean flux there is 87.9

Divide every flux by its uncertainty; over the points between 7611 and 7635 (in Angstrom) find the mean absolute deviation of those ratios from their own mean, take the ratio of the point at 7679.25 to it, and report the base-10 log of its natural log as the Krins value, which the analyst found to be 0.36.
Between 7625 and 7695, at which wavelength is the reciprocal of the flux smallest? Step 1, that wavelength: 7629.90 Angstrom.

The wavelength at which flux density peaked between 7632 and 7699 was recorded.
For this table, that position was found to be 7693.41 Angstrom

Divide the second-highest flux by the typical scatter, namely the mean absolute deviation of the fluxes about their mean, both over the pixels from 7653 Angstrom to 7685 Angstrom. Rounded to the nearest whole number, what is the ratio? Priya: 32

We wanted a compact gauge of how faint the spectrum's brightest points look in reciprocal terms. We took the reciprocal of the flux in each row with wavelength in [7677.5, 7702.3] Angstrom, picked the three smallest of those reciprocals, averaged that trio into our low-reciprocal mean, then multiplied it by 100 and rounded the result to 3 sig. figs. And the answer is 1.07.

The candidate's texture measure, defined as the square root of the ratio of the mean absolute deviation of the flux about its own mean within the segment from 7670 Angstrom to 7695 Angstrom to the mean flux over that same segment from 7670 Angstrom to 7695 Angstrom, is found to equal 0.281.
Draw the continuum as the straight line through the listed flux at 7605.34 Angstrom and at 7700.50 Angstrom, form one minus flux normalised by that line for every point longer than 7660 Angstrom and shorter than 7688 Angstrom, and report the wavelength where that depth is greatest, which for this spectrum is 7682.79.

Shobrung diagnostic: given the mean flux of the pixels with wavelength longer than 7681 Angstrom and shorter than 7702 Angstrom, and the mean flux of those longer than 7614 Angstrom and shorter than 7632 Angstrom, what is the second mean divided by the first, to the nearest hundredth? 1.08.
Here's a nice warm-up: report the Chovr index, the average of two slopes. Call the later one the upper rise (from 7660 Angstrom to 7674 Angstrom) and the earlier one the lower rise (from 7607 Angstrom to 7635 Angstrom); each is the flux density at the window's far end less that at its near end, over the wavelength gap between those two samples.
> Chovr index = 1.0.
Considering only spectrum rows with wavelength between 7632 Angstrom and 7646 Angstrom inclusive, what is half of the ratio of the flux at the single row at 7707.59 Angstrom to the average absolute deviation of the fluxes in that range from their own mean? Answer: 32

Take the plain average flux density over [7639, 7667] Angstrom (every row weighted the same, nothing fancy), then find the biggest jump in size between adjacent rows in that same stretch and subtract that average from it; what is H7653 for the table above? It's -74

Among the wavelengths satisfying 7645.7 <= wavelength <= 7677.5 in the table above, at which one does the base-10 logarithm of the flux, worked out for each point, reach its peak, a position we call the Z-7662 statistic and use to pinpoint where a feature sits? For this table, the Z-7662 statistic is 7654.54 Angstrom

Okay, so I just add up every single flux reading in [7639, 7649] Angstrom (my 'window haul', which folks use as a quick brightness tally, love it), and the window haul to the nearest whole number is 266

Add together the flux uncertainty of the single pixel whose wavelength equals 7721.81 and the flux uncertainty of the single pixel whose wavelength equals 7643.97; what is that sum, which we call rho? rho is 17.1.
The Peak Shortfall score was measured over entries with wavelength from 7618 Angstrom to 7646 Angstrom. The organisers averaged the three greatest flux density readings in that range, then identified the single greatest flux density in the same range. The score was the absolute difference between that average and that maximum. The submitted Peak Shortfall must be 15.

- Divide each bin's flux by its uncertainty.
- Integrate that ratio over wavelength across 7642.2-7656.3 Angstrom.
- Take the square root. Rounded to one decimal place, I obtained 11.6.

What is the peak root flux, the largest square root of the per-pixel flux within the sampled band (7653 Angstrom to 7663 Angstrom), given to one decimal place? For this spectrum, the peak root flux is 9.4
